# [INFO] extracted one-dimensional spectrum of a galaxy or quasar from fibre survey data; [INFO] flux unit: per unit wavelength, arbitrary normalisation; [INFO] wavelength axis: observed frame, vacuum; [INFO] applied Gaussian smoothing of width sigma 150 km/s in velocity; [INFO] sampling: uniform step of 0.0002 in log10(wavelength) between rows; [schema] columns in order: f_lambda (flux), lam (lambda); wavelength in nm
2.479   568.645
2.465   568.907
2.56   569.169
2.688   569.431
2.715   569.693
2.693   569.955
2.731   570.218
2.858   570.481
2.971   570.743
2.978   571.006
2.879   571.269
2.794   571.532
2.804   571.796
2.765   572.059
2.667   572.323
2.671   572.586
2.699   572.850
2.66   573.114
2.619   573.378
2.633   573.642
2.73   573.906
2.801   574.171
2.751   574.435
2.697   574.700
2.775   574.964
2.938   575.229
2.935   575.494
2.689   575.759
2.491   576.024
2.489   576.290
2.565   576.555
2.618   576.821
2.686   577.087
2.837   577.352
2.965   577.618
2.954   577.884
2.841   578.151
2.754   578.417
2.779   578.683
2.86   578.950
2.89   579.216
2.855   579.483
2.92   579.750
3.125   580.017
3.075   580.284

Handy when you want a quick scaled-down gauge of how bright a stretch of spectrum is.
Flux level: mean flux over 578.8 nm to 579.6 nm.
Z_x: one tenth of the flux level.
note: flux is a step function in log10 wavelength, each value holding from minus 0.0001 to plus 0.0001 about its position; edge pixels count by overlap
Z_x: 0.287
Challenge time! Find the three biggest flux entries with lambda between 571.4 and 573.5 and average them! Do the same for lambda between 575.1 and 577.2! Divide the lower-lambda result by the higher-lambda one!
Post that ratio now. 0.98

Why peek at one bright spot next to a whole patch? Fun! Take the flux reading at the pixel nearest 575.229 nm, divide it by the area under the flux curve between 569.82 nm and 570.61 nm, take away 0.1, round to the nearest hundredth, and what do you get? 1.25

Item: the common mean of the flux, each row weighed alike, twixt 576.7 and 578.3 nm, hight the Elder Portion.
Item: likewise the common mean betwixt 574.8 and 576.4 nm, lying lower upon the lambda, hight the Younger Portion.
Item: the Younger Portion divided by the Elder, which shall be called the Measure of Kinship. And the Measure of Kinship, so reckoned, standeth 0.97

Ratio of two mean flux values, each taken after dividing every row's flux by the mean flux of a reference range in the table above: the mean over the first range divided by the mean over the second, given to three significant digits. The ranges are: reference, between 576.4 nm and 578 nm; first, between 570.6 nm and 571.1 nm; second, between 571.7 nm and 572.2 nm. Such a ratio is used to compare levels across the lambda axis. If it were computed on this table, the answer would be 1.07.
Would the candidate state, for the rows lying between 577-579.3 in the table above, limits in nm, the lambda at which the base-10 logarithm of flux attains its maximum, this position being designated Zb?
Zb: 577.618 nm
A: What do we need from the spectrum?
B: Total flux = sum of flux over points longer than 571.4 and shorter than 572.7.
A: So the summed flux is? 13.7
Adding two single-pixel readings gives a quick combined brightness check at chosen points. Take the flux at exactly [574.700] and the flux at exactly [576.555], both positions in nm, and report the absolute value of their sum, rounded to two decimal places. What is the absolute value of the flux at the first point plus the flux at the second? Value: 5.26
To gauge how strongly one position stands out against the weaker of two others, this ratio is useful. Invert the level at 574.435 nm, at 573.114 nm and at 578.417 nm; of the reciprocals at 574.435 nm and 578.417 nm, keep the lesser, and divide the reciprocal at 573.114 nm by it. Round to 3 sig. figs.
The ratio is 1.04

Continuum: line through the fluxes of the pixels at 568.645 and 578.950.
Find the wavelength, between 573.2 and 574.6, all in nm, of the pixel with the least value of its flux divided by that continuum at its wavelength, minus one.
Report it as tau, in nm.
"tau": 573.378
